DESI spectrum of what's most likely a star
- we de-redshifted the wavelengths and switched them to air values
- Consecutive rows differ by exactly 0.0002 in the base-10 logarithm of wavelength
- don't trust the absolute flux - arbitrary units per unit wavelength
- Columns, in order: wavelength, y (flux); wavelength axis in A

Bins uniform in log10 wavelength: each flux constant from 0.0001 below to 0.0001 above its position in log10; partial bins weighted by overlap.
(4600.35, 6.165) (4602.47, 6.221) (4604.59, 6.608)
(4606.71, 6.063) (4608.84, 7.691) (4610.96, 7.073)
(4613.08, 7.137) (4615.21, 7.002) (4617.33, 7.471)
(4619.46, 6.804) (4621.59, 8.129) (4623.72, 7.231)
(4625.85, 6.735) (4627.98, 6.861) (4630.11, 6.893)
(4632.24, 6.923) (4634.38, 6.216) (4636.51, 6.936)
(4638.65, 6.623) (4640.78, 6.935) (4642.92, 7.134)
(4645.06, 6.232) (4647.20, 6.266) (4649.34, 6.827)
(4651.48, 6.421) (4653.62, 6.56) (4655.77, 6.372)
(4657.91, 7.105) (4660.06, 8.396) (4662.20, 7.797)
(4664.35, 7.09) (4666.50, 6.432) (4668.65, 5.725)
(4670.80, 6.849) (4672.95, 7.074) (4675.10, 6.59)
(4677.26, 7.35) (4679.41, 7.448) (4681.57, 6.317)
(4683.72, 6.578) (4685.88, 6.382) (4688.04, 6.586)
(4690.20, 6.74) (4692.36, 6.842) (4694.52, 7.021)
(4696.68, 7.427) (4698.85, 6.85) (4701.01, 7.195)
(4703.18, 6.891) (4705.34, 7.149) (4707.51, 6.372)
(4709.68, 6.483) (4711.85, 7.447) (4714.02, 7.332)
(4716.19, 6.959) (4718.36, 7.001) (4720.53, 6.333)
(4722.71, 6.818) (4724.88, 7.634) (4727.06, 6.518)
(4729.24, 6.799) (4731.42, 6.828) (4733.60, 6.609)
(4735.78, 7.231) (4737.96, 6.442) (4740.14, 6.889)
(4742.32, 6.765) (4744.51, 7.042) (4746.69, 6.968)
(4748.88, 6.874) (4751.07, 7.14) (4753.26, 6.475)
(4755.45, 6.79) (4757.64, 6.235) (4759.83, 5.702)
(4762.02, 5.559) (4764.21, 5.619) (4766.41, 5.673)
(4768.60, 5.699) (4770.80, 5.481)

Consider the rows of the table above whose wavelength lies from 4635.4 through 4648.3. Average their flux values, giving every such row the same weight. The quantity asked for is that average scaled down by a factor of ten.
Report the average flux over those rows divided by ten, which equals 0.669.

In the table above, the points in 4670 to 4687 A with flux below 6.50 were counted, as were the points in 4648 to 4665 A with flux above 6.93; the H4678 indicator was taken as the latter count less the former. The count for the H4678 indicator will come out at 2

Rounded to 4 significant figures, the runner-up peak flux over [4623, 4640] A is 6.936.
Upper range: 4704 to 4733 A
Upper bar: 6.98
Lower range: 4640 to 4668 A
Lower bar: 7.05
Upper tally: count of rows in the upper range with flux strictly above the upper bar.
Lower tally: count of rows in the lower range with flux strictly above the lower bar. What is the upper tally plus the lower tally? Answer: 10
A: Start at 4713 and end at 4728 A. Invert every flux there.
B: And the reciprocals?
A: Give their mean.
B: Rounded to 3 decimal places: 0.145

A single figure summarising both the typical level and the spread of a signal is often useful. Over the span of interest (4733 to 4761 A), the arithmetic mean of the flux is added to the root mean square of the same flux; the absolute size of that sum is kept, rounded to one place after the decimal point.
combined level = 13.4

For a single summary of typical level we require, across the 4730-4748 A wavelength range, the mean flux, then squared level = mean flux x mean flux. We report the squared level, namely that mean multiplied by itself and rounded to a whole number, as 47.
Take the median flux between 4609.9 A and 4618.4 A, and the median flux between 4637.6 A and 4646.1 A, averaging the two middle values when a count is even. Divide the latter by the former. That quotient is 0.95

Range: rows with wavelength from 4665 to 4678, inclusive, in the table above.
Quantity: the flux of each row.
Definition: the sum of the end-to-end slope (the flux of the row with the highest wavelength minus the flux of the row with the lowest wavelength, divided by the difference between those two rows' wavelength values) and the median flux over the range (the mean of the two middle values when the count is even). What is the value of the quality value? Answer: 6.80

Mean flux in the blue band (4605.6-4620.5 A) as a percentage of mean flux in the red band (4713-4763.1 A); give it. 104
